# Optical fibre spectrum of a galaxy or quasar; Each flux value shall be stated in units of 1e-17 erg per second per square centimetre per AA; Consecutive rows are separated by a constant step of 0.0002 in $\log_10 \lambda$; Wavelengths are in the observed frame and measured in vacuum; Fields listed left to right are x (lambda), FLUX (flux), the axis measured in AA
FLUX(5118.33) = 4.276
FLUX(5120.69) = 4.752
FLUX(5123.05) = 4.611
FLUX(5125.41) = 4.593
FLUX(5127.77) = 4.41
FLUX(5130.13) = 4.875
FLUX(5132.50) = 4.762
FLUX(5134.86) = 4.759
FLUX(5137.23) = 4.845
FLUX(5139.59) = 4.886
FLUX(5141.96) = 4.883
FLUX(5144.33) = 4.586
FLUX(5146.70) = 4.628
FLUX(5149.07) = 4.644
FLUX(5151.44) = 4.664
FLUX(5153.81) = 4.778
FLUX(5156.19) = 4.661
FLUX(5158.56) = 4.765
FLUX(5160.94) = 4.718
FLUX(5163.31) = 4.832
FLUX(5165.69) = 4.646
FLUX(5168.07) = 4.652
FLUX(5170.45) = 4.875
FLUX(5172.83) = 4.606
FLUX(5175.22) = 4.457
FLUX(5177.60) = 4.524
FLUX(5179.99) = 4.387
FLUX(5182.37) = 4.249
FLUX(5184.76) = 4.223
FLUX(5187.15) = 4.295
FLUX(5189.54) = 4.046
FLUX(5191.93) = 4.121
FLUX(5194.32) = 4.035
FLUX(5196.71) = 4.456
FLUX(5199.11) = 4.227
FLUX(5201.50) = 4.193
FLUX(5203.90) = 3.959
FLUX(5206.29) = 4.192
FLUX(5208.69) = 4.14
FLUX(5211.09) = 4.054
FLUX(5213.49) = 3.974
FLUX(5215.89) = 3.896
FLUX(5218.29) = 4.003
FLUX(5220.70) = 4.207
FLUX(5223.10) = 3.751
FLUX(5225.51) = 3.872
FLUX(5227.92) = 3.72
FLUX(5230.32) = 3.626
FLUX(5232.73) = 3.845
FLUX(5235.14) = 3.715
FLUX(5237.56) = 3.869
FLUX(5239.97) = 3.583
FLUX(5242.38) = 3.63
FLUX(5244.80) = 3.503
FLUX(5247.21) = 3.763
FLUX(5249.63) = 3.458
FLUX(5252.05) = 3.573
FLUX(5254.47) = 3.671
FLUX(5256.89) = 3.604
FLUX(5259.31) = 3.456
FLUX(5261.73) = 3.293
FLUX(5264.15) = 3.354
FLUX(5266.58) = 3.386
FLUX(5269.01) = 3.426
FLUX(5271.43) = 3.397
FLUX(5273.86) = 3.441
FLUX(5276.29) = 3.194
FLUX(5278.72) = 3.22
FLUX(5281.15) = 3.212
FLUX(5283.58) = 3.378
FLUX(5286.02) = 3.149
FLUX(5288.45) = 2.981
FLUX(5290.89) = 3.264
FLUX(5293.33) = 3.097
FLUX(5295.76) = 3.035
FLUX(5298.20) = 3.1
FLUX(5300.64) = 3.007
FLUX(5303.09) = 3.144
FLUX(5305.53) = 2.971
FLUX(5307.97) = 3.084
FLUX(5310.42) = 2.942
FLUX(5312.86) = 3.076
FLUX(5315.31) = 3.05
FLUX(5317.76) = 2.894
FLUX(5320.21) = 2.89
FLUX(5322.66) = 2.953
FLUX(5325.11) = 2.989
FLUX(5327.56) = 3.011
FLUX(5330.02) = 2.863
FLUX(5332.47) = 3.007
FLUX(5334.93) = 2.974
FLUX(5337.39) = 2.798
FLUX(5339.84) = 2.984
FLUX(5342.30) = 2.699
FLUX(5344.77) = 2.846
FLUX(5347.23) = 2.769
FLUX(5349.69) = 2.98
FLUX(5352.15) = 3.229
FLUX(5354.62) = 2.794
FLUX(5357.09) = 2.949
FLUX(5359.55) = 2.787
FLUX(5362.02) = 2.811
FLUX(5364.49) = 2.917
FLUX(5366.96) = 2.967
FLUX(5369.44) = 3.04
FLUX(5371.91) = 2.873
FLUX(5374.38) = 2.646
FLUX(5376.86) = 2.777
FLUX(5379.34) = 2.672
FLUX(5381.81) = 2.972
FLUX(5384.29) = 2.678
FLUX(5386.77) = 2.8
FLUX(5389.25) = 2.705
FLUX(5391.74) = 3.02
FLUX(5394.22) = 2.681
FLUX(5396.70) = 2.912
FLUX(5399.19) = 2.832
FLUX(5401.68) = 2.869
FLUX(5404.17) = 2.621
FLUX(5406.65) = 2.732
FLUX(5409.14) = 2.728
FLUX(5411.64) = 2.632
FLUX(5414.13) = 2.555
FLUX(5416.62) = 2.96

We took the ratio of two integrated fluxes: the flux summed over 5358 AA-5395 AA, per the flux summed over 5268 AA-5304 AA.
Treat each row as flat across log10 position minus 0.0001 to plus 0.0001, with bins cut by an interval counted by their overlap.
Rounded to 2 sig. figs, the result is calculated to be 0.88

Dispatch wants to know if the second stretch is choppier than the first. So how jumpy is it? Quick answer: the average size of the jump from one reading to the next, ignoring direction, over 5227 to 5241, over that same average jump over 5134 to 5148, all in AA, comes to 1.9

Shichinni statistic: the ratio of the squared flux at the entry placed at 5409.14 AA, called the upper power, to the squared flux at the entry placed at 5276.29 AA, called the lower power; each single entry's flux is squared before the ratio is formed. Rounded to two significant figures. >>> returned 0.73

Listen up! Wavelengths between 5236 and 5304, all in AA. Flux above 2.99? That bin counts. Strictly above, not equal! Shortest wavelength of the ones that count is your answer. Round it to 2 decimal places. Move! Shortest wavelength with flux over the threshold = 5237.56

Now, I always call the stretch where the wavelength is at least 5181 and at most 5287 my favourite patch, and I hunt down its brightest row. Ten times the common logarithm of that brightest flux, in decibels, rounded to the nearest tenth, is 6.5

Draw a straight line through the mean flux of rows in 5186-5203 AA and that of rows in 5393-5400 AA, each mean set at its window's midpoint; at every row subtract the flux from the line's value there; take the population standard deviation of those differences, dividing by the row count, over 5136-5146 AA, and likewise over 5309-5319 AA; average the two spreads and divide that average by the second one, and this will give 1.28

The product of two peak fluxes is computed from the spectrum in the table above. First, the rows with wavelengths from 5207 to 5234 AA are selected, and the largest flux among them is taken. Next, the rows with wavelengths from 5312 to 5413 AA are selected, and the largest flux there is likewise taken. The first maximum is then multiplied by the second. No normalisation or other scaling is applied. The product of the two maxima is 13.6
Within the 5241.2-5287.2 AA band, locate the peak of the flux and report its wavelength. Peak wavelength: 5247.21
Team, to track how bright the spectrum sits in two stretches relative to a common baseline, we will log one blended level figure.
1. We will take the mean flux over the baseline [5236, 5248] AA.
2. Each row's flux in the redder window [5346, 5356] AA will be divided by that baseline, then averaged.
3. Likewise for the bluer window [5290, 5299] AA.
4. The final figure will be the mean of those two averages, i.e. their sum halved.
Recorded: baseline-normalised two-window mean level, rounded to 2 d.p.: 0.83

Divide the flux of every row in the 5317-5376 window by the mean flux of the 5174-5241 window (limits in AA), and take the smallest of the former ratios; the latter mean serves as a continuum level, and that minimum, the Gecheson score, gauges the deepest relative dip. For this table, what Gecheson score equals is 0.65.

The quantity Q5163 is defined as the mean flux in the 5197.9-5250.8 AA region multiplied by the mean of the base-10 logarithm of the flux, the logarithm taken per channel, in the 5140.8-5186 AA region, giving 2.57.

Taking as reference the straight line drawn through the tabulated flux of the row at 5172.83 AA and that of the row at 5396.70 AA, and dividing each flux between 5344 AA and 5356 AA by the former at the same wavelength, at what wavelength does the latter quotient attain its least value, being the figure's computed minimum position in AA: 5347.23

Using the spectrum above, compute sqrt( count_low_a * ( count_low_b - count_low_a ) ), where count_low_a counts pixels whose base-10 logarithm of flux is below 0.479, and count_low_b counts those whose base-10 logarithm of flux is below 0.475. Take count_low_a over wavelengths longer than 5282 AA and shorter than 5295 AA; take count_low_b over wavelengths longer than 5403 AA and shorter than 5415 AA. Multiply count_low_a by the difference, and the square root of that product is 2.0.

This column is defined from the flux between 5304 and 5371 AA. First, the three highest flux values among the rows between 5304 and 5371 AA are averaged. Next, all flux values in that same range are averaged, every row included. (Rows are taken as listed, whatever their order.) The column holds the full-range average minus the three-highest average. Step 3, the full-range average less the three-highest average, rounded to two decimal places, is -0.19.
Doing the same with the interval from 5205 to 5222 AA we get -0.11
